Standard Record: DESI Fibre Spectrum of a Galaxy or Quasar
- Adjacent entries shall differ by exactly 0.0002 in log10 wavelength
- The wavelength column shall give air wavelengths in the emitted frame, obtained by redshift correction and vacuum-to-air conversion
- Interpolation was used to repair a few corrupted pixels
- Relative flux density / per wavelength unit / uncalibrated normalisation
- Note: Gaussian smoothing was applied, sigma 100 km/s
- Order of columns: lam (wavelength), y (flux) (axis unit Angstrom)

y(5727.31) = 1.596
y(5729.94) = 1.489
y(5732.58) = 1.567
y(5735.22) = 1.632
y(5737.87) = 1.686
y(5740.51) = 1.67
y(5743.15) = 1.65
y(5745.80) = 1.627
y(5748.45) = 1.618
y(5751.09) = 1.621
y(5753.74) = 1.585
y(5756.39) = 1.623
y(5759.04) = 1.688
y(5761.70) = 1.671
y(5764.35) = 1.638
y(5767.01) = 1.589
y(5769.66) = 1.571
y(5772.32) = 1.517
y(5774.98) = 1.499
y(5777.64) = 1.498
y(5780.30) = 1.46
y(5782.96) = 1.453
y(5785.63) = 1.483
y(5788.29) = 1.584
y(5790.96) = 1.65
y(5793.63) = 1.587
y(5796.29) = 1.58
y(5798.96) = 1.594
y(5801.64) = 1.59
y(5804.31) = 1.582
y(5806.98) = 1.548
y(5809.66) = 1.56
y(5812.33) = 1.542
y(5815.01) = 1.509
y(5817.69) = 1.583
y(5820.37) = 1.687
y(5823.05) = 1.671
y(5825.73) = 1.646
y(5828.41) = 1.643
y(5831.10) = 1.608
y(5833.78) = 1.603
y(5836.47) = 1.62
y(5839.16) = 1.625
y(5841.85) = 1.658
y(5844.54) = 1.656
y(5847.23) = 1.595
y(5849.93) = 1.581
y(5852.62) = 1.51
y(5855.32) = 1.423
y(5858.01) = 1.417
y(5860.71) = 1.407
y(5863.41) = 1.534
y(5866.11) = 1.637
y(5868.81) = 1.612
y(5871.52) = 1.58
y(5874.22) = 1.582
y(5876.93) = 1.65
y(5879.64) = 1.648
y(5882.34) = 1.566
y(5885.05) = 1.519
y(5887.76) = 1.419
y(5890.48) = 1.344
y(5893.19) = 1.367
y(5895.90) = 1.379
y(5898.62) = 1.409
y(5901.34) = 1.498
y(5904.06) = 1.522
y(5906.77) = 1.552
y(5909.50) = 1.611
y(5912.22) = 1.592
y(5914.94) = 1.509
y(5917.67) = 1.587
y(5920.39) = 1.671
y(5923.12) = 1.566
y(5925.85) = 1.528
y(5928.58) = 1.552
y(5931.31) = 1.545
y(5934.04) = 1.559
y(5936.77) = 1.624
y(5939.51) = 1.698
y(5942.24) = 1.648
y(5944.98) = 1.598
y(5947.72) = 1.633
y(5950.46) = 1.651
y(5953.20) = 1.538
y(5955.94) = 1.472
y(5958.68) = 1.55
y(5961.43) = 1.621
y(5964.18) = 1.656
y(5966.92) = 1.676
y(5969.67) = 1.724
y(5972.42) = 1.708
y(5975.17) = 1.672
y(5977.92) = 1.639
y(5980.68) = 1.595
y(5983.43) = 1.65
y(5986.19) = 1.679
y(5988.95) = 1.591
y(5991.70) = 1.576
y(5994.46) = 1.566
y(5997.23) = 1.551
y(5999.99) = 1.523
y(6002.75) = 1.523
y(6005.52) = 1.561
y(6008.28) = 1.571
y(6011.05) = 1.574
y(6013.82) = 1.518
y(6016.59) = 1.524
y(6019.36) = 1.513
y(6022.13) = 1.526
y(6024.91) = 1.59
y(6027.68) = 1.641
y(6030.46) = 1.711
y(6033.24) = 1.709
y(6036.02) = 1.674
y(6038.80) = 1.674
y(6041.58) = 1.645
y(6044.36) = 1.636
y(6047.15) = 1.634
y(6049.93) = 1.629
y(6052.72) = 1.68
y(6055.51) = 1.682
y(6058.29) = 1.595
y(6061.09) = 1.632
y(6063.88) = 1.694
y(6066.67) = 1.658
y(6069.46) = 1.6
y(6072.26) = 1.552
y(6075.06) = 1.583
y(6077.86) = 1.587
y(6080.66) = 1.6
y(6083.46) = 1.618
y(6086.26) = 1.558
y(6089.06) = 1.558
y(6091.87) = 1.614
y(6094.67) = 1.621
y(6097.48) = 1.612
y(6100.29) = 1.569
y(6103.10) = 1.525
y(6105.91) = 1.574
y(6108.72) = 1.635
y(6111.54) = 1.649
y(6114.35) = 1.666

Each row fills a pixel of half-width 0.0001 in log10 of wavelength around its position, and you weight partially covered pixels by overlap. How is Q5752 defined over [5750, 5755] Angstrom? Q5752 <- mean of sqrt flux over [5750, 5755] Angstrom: 1.27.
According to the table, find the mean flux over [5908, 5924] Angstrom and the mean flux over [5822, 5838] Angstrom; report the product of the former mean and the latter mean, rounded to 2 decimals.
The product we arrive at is 2.59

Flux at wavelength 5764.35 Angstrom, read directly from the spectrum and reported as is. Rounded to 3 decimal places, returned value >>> 1.638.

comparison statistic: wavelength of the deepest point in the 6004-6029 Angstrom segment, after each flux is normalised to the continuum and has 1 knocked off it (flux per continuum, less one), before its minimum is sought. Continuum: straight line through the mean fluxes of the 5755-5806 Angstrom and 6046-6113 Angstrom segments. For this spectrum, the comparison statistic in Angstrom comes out 6019.36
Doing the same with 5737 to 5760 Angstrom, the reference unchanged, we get 5753.74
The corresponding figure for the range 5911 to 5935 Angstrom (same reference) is 5914.94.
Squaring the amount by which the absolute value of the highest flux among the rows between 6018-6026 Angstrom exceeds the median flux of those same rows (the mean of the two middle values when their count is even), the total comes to 0.0041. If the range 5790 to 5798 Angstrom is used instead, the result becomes 0.0040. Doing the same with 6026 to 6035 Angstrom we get 0.0000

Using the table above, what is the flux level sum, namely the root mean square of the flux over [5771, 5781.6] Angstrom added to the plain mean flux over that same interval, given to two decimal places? 2.99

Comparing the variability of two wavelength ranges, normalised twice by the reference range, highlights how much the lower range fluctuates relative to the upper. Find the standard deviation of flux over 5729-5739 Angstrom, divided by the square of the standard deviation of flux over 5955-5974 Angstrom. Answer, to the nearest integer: 10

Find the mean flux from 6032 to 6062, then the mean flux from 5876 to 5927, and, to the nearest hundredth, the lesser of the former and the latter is 1.52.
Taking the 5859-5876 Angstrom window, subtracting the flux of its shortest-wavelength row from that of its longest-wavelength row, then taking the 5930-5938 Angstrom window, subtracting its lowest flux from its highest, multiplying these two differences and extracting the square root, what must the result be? 0.118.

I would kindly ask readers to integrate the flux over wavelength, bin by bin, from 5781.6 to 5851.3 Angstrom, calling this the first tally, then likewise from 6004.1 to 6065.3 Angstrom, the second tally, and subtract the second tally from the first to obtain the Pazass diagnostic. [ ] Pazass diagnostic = 12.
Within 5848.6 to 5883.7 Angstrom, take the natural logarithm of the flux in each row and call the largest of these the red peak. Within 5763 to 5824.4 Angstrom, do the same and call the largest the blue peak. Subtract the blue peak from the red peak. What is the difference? -0.022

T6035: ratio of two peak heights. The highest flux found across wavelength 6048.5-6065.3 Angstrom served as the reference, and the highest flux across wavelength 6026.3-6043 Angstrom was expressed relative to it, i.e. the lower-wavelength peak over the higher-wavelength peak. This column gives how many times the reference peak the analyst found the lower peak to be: 1.01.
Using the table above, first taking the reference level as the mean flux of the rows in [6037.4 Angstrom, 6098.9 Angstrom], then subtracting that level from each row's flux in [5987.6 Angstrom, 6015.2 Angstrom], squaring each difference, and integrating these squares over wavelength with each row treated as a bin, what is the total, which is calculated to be 0.14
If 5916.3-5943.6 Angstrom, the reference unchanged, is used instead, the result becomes 0.10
